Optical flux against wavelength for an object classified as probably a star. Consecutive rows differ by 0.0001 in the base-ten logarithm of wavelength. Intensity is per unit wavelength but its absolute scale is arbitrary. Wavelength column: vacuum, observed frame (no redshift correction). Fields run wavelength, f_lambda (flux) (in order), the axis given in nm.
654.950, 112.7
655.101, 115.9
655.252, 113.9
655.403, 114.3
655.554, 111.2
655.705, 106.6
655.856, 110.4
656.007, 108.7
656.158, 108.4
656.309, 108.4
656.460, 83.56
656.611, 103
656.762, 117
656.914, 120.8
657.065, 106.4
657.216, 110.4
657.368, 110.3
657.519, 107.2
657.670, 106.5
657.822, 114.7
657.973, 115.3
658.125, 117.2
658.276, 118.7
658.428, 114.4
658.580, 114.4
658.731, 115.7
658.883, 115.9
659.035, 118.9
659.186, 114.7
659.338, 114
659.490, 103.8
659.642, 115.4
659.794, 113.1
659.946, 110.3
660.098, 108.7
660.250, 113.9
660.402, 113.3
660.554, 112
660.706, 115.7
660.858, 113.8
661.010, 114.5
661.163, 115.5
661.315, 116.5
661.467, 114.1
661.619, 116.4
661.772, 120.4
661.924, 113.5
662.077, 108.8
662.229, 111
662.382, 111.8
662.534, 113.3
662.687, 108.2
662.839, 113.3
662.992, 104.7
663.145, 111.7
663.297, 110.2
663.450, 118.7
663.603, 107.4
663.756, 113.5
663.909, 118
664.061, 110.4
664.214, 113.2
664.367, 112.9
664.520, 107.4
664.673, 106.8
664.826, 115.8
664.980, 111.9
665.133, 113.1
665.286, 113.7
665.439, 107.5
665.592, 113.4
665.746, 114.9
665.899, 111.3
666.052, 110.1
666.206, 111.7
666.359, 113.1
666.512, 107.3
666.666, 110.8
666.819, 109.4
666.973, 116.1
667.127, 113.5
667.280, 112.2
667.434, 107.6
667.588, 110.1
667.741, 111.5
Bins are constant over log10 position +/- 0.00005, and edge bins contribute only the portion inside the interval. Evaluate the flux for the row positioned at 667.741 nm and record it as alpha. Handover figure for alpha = 111.5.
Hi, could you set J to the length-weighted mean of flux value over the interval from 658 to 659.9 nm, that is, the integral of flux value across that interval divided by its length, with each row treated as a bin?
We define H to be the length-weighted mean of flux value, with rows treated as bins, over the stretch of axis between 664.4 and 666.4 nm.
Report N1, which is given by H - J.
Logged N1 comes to -3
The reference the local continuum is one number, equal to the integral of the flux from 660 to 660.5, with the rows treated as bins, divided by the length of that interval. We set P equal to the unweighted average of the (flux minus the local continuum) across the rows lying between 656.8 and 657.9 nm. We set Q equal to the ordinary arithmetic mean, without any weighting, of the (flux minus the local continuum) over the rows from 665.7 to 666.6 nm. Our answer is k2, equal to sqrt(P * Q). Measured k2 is 0.73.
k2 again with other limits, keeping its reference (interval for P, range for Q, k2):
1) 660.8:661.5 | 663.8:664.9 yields 0.67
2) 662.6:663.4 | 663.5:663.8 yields 1.84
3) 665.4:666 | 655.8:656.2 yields 0.63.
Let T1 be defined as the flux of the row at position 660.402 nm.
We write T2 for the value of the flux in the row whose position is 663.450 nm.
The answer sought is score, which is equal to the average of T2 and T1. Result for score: 116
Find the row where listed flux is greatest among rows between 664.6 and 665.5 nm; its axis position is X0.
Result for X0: 664.826 nm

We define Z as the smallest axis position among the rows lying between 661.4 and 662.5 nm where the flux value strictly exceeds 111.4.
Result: 661.467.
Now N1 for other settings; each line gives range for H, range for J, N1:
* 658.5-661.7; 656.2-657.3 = 7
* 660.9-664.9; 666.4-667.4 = 1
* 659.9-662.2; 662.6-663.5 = 3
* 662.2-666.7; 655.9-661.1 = 0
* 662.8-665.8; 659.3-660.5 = 0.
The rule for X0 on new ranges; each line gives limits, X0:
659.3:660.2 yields 659.642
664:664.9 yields 664.826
